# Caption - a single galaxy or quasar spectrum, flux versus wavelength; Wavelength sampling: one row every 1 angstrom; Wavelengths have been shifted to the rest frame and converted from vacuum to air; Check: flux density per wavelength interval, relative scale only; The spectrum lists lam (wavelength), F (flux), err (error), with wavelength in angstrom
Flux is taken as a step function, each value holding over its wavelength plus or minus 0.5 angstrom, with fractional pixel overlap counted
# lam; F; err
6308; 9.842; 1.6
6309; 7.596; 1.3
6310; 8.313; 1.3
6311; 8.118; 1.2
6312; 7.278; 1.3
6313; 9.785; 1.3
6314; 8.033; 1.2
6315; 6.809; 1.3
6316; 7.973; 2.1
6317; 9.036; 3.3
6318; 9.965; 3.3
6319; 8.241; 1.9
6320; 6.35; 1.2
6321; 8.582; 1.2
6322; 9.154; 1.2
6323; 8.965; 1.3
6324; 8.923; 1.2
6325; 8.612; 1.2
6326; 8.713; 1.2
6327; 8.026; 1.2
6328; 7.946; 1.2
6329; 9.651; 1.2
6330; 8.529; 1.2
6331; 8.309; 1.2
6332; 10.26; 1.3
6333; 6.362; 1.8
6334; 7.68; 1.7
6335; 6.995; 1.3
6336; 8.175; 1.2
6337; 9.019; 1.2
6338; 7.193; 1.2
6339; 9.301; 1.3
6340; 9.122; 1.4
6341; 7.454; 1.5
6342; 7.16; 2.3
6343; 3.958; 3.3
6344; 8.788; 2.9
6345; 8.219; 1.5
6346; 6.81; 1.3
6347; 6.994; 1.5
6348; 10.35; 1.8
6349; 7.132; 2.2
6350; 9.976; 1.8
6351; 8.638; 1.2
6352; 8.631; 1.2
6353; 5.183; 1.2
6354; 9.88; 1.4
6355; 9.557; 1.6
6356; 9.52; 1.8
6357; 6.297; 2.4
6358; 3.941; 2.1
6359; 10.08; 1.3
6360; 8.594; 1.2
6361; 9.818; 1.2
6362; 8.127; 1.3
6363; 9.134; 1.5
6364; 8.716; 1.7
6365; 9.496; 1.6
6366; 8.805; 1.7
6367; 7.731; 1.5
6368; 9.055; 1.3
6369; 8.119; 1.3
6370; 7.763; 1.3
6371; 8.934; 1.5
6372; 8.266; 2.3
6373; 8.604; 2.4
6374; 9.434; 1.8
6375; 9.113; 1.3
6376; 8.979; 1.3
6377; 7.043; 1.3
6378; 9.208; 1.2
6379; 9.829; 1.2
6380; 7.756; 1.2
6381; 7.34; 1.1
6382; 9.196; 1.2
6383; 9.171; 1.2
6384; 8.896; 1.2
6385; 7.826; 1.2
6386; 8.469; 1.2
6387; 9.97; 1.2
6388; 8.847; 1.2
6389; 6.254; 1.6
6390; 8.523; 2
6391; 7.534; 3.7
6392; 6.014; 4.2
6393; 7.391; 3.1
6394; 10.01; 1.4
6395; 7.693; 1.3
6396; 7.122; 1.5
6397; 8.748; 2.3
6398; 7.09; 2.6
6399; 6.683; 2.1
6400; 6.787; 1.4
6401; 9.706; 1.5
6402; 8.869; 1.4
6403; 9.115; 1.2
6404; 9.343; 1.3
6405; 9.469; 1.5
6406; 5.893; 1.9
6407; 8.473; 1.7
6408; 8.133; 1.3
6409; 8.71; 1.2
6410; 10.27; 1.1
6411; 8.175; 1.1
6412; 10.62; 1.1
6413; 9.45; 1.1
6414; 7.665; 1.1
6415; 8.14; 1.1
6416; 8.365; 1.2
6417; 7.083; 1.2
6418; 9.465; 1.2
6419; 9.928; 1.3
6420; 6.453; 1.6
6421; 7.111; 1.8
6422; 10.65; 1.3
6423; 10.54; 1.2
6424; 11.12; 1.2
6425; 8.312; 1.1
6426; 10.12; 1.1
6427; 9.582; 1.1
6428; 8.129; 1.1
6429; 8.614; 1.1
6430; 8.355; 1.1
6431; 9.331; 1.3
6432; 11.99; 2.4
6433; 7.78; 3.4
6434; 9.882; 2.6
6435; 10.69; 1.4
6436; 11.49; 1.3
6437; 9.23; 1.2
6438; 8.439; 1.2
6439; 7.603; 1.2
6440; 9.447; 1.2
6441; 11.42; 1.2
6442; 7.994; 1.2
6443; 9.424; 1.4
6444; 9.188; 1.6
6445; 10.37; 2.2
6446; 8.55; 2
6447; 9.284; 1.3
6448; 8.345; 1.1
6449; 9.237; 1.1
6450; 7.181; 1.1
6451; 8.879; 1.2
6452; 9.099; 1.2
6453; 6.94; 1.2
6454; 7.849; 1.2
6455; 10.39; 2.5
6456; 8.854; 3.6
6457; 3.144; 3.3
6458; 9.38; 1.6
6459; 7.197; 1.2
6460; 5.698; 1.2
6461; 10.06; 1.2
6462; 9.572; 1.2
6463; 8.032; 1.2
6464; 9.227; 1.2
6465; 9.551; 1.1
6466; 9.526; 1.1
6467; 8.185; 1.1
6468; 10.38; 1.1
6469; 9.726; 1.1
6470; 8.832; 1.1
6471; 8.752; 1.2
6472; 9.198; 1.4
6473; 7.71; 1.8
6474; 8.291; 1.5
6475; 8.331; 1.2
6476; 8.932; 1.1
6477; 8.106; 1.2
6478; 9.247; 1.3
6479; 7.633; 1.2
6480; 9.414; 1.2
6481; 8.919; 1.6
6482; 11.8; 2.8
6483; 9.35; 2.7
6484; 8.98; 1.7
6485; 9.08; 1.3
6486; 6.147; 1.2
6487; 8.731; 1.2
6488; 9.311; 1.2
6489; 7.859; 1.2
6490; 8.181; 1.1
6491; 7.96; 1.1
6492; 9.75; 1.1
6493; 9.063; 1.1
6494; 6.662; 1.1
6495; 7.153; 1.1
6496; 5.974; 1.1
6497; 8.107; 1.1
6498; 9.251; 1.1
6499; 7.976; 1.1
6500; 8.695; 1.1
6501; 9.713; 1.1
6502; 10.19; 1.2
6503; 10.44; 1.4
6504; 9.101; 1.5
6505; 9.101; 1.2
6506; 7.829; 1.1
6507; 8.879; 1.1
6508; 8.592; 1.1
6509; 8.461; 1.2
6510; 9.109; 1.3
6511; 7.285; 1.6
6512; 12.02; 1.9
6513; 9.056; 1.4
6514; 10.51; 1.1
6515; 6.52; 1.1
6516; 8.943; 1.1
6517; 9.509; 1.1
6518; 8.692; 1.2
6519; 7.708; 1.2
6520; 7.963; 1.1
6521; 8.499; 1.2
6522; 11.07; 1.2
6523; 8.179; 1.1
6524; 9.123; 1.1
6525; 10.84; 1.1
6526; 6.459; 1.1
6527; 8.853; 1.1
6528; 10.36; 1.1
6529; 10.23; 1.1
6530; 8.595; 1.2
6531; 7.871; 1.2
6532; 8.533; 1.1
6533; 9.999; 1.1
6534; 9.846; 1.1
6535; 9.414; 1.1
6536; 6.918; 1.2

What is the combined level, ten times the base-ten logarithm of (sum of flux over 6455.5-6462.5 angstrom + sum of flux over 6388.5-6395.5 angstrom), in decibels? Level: 20.3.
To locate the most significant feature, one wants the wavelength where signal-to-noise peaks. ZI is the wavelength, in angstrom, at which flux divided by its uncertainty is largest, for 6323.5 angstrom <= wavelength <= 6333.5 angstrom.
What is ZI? 6329 angstrom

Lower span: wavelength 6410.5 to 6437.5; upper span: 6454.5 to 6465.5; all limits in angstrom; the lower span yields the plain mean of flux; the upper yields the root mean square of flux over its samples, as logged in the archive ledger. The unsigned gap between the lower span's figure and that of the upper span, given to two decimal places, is 0.66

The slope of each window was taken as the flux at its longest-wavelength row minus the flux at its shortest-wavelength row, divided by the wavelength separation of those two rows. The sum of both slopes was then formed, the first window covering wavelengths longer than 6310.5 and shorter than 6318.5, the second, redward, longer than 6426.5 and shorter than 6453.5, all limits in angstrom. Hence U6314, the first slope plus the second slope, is 0.16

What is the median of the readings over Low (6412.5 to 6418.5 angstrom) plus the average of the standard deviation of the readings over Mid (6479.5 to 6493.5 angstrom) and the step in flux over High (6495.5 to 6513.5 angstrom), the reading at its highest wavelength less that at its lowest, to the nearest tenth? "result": 10.4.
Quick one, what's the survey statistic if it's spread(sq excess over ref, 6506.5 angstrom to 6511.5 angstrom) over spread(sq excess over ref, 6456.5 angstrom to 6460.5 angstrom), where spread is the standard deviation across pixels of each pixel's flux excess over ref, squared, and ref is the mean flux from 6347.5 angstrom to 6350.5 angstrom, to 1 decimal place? 0.1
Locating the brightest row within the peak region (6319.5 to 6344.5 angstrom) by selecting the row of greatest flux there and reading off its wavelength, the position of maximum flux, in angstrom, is 6332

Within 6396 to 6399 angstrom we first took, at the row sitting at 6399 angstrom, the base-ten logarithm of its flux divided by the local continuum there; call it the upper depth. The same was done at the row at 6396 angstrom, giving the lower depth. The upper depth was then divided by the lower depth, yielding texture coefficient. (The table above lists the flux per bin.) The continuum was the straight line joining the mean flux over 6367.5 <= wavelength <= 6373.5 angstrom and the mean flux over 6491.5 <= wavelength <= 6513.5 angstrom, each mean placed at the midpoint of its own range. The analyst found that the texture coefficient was 1.4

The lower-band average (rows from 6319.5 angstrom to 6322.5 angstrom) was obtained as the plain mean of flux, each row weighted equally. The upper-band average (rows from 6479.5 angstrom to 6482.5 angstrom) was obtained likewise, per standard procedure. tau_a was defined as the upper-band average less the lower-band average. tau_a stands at 2.0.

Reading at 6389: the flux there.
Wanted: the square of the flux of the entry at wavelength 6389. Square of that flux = 39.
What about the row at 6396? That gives 51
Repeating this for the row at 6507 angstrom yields 79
